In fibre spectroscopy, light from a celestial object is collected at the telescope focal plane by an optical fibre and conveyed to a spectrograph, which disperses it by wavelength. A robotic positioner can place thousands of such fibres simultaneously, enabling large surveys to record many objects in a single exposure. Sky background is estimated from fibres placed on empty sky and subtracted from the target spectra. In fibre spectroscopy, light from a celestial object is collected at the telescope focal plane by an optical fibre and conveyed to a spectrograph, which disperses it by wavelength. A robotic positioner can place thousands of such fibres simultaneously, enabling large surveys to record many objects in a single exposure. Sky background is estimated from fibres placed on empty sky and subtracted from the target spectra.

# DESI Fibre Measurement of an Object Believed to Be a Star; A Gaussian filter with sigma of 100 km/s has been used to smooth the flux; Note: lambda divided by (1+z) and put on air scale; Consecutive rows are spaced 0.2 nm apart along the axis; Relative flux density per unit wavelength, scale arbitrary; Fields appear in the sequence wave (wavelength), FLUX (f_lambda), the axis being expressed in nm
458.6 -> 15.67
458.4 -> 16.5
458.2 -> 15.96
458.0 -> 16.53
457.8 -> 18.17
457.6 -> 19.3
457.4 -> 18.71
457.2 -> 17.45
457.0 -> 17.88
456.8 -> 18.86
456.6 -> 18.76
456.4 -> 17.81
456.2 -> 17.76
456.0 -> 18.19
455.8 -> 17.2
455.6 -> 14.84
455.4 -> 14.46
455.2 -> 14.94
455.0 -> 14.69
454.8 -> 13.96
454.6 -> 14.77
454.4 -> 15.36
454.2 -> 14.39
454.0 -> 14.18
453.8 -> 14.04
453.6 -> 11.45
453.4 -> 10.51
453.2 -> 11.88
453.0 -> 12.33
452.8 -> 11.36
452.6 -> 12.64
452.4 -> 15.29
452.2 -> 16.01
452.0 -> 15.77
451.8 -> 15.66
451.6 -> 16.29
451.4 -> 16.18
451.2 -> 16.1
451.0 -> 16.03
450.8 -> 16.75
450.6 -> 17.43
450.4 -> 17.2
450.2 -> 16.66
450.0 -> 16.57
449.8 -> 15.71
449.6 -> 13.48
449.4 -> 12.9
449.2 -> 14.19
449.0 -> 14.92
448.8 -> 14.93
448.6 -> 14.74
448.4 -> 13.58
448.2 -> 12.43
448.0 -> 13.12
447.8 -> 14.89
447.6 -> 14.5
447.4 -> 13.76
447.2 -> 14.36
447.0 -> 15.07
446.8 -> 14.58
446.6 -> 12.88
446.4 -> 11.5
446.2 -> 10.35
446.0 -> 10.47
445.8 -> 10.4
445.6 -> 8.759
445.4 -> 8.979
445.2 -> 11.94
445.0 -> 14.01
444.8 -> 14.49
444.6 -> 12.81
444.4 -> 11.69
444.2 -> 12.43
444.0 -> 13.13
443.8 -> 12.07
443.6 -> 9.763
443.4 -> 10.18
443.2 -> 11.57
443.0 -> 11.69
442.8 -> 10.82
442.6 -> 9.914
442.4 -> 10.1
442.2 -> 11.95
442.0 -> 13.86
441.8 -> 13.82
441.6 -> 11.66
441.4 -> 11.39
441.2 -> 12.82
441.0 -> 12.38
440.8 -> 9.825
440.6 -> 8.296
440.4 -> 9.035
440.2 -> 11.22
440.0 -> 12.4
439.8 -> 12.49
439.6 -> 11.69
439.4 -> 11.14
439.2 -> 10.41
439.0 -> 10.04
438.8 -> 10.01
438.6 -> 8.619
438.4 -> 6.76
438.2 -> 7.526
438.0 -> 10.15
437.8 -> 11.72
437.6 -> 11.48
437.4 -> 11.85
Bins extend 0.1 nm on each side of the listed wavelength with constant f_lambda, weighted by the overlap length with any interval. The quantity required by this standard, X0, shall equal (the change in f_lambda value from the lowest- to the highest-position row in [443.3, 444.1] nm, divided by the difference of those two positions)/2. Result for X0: 2.5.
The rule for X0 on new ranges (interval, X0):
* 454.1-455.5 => 0.0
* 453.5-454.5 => 2.4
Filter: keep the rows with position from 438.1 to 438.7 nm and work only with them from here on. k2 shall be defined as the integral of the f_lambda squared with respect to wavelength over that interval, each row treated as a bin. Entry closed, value 35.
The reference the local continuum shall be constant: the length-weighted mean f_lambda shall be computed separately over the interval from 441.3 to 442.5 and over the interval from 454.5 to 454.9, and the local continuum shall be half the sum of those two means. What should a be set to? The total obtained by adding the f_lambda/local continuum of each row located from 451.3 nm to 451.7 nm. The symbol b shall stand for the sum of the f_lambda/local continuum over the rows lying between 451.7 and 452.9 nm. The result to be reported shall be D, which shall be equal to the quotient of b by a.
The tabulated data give 2.7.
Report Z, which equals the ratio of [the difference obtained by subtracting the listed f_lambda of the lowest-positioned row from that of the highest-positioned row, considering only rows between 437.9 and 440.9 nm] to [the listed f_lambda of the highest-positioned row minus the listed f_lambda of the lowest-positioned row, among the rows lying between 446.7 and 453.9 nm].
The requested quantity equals 0.6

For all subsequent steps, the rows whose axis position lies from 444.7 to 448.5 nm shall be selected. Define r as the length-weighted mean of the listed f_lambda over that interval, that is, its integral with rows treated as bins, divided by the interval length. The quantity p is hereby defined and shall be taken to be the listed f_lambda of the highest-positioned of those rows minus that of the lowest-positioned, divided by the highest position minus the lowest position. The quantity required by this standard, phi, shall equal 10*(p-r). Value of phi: -129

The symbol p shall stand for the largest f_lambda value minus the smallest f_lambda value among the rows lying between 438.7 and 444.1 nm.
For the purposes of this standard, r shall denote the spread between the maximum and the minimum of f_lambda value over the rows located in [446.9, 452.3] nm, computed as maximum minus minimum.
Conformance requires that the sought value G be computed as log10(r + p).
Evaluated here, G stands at 1.02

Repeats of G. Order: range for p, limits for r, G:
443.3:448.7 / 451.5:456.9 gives 1.17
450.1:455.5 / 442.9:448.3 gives 1.12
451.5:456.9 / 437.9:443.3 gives 1.19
